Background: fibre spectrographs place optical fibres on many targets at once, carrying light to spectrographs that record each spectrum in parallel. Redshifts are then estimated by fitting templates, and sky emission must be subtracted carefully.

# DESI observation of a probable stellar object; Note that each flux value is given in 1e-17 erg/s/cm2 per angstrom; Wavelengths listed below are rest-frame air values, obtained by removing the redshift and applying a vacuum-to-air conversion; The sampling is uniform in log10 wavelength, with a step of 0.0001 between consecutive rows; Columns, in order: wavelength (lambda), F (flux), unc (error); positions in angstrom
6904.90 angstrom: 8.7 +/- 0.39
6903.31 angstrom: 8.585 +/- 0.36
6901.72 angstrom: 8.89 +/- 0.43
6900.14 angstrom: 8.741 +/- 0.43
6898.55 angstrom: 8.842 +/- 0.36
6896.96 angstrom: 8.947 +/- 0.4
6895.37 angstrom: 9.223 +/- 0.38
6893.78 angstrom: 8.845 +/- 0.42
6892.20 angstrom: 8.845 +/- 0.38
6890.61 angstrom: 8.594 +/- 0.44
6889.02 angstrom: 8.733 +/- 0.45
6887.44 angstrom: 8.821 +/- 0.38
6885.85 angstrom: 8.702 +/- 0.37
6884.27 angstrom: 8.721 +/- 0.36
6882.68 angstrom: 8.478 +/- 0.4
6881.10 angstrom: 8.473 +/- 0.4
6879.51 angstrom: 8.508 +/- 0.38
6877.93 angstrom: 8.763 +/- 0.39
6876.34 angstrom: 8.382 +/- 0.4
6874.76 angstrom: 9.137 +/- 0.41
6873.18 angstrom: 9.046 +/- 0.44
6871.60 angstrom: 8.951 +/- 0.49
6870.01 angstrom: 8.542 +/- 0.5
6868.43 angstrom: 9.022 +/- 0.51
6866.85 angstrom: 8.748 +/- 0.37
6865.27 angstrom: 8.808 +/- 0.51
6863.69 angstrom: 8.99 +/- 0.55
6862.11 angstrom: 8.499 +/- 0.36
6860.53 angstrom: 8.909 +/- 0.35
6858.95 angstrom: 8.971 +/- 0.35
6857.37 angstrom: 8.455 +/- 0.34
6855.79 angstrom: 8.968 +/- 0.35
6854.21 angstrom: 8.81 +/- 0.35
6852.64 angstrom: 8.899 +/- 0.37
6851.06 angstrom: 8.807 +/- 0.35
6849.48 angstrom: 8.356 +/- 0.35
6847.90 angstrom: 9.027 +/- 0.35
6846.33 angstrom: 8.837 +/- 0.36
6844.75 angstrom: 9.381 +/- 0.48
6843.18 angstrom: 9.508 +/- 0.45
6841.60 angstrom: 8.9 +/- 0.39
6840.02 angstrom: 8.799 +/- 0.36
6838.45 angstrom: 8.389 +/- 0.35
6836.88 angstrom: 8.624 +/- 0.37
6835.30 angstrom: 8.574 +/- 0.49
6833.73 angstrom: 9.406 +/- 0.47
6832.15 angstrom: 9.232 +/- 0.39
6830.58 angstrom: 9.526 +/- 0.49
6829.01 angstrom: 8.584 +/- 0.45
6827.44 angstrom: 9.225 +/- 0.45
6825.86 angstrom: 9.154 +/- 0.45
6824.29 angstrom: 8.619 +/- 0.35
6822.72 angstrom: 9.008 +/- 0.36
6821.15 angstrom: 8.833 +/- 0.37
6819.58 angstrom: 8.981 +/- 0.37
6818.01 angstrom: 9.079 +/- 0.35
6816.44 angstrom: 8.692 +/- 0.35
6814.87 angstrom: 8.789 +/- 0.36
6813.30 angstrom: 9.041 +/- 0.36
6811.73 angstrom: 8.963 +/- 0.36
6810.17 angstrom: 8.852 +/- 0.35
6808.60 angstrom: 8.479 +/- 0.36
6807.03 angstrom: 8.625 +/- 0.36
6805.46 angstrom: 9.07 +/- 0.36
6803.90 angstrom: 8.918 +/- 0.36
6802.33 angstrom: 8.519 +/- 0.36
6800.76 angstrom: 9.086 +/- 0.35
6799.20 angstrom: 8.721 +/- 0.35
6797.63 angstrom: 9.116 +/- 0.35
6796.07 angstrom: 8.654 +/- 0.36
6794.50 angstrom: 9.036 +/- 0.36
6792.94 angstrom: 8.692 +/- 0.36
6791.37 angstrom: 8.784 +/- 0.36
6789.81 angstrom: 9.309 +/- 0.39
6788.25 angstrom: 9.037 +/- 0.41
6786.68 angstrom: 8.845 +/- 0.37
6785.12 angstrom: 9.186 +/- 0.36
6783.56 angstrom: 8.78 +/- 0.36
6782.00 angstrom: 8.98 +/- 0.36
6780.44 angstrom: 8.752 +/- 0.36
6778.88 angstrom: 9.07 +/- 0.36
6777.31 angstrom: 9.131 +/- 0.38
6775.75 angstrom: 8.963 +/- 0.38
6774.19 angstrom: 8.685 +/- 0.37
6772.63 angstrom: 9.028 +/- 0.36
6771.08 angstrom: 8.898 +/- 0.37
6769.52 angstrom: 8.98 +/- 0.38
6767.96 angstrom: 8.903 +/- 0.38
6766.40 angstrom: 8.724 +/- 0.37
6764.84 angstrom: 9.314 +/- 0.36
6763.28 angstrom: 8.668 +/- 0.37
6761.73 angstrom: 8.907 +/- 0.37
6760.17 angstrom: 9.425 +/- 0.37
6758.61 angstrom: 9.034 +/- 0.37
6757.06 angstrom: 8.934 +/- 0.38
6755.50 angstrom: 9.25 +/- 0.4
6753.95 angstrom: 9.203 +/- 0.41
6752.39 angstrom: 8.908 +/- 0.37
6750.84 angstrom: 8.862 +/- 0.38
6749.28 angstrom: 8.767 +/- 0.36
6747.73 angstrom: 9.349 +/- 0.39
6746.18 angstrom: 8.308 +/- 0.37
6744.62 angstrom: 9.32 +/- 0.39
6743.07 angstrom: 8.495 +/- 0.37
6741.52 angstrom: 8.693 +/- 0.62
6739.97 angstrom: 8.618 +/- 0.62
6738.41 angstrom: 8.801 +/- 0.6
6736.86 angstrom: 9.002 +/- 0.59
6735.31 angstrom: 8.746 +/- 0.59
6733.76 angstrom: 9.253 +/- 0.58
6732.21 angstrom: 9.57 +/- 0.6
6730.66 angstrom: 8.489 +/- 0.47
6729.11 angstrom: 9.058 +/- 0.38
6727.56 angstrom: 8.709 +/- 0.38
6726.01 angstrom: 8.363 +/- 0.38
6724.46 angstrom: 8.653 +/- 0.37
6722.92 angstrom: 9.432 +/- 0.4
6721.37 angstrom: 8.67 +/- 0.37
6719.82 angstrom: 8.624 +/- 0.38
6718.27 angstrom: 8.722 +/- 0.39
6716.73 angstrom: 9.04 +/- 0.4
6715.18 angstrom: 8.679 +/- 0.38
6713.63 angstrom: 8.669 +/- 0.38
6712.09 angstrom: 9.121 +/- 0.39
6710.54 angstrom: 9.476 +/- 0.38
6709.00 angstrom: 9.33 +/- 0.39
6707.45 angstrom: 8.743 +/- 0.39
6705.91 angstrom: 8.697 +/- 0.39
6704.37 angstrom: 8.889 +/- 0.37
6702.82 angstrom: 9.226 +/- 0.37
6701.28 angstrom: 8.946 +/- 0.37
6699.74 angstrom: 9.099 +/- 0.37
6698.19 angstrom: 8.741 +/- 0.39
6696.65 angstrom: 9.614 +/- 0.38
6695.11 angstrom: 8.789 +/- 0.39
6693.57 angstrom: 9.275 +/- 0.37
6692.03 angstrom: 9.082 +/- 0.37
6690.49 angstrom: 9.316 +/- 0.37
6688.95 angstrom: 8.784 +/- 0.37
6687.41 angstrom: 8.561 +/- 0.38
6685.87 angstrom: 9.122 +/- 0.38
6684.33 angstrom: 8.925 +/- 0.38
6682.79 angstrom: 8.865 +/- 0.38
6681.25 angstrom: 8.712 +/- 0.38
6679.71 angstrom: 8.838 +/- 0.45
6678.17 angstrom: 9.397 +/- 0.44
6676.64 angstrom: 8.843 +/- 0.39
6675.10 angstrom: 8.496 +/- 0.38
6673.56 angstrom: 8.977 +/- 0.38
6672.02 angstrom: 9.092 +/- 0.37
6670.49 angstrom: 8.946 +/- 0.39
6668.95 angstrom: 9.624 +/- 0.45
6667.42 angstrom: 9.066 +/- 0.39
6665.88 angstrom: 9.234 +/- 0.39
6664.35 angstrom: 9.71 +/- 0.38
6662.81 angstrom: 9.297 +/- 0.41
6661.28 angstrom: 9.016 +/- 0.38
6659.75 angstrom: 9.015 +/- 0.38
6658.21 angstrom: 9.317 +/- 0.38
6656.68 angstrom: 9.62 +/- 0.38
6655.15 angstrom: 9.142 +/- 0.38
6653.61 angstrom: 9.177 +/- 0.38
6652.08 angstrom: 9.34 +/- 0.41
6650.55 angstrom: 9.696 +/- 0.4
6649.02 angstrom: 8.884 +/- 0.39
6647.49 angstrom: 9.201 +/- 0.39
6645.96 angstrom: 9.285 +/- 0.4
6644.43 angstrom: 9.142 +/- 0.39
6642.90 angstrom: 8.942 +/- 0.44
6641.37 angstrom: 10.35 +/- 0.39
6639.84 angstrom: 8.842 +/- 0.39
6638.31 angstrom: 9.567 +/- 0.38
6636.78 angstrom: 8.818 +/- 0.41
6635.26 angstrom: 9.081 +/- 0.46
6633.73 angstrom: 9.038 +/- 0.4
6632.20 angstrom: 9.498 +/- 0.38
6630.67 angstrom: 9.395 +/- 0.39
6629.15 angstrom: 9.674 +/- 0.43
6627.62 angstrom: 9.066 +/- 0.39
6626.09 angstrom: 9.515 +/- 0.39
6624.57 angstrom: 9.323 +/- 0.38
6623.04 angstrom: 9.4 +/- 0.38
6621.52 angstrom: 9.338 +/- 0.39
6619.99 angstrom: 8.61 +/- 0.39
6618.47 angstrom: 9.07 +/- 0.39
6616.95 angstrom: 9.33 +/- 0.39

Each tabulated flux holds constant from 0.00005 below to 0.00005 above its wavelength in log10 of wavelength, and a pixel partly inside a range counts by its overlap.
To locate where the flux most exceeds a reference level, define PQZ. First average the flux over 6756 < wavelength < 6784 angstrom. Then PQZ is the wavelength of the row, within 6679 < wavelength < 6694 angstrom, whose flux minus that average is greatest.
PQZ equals 6690.49 angstrom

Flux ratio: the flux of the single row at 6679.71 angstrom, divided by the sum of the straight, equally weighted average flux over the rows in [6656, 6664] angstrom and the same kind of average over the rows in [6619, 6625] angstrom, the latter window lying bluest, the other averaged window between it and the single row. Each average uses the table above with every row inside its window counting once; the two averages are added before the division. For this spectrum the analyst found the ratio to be 0.480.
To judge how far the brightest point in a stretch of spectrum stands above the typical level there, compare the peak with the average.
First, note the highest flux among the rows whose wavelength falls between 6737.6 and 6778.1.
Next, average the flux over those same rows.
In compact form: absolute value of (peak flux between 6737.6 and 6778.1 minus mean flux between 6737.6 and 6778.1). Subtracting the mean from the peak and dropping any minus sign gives 0.50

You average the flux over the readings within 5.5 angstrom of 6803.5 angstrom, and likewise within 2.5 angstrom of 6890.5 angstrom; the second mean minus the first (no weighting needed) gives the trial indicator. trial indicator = -0.05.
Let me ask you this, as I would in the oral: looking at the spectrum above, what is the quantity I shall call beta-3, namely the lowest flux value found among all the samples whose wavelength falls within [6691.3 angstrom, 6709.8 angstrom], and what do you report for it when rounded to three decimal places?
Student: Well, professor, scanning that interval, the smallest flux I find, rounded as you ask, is 8.697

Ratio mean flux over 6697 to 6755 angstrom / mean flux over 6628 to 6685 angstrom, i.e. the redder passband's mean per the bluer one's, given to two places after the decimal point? 0.97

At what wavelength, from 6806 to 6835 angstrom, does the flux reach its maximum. 6830.58 angstrom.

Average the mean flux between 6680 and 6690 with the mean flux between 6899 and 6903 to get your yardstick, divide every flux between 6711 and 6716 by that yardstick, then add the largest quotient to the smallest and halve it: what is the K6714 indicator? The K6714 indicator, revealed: 1.01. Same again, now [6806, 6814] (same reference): 0.99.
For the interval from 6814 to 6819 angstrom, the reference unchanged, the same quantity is 1.01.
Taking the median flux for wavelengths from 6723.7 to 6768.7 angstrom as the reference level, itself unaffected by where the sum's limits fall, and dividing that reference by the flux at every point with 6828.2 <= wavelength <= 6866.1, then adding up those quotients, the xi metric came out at 24.1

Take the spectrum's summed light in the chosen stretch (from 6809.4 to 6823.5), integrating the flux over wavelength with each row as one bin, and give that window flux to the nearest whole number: 126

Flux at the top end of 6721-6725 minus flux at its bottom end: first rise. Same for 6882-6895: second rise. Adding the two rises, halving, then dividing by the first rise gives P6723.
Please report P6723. -10.3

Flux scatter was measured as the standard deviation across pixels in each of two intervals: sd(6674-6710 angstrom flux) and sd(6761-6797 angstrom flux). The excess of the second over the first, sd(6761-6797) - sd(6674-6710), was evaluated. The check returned -0.09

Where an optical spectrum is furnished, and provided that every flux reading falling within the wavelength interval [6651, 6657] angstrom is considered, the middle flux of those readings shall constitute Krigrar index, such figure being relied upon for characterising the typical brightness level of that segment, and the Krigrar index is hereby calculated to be 9.26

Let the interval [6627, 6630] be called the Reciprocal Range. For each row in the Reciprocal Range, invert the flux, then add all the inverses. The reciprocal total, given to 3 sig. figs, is 0.214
